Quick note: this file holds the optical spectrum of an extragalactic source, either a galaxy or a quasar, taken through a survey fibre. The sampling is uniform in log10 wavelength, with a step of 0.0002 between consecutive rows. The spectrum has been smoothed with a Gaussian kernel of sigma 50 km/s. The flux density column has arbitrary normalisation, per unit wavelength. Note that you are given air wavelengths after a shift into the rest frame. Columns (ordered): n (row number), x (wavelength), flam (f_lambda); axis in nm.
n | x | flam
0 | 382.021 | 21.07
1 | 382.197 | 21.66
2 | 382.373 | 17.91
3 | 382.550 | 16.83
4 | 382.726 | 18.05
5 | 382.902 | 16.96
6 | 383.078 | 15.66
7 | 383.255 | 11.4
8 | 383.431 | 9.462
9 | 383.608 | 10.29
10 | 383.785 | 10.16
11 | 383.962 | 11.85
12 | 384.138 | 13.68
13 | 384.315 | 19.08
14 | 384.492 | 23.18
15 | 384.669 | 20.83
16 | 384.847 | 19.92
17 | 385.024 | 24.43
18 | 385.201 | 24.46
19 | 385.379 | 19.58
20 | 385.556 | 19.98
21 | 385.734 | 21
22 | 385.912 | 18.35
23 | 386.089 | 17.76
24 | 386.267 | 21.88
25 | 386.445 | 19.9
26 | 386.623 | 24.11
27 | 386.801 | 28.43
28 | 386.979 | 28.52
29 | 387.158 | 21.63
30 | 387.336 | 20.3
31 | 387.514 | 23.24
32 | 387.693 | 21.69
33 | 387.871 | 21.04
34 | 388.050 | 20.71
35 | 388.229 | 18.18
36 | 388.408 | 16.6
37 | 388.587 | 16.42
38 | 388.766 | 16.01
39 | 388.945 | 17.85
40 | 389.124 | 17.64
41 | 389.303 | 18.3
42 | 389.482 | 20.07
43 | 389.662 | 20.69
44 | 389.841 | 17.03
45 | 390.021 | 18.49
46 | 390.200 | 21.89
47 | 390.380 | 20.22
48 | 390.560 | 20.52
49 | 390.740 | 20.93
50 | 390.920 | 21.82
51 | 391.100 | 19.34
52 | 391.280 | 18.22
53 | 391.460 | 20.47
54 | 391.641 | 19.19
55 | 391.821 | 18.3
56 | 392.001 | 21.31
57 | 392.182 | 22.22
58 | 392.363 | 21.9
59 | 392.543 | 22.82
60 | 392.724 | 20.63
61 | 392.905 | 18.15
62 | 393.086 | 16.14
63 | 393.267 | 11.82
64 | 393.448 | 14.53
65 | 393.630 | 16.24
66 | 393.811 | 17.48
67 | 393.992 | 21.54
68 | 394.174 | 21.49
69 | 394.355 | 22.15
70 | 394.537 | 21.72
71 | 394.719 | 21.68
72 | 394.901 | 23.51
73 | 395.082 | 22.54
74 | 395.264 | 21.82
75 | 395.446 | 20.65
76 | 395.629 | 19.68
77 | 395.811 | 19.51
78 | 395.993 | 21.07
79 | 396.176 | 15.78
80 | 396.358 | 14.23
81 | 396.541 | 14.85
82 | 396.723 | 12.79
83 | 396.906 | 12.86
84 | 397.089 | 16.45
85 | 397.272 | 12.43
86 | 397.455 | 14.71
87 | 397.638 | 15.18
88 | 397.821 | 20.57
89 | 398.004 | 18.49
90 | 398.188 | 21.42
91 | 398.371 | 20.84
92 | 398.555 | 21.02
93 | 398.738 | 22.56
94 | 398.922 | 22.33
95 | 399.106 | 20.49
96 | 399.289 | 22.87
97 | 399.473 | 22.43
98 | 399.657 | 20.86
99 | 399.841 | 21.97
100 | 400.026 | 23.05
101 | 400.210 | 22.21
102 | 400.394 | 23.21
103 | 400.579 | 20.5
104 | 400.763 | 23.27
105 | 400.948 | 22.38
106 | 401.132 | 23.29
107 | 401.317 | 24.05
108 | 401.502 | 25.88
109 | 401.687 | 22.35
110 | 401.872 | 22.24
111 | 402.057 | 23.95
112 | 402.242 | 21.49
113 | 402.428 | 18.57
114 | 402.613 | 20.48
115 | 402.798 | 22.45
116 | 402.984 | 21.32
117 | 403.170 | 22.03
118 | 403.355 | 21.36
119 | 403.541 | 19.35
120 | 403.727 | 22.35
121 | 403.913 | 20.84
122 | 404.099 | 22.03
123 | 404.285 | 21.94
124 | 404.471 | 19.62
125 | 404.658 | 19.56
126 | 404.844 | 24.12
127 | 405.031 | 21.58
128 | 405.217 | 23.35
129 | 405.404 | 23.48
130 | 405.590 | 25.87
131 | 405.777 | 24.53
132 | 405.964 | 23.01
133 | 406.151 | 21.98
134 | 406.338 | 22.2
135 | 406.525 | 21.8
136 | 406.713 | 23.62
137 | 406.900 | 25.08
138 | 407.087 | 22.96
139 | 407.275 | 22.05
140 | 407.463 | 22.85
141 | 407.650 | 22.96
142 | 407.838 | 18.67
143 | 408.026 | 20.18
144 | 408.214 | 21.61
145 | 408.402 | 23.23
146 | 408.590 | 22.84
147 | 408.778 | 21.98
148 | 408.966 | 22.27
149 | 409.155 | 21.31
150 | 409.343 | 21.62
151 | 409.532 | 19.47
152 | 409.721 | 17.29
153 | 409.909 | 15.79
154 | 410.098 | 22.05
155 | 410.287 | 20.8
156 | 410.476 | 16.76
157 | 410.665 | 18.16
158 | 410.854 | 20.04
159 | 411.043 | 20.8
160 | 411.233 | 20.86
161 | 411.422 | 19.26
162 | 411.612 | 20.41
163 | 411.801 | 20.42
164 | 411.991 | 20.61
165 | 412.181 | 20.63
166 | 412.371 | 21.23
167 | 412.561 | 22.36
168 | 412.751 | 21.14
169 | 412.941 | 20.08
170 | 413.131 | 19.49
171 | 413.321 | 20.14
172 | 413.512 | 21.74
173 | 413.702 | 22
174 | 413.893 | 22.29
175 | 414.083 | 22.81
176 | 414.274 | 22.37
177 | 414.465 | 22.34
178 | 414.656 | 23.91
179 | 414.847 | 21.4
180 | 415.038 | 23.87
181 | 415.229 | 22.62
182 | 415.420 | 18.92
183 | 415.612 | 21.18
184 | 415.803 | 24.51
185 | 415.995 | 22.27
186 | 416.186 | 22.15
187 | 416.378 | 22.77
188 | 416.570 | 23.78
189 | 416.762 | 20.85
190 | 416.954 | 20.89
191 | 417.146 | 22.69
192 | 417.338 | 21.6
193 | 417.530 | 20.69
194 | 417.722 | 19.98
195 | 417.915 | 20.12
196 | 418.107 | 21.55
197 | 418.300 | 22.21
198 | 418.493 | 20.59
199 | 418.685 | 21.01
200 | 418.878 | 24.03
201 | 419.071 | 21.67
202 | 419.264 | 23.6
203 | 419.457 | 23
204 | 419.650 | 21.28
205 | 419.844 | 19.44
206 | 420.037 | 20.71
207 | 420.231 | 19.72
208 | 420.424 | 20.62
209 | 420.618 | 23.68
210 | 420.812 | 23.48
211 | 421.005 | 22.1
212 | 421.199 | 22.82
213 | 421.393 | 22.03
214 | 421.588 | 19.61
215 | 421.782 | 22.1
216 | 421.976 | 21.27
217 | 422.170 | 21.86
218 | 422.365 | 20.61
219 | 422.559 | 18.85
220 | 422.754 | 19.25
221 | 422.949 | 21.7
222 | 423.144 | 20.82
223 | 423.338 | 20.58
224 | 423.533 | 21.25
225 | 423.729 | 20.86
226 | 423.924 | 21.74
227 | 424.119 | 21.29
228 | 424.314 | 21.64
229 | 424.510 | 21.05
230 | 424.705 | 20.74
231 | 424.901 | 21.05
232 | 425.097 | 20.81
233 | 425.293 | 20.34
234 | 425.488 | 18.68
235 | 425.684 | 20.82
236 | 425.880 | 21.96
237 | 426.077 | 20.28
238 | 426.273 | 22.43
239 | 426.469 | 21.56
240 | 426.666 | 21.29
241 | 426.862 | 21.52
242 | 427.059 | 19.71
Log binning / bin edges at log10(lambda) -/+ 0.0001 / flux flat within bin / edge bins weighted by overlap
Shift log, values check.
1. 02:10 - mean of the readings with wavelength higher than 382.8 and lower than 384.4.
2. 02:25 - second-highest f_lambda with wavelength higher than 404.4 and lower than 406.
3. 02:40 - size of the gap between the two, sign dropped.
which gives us 11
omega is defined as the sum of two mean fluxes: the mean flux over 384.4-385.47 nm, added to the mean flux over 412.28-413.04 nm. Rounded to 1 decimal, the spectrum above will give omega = 43.3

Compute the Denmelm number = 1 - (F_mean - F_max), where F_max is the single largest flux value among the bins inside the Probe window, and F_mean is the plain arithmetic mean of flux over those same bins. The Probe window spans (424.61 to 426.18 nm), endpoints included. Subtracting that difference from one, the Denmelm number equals 2.4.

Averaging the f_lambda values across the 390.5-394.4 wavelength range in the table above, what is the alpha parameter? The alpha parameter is 19.4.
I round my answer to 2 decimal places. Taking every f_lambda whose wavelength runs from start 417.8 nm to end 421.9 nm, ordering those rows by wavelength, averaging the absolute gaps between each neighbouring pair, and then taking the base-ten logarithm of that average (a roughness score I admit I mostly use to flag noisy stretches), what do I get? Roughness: 0.17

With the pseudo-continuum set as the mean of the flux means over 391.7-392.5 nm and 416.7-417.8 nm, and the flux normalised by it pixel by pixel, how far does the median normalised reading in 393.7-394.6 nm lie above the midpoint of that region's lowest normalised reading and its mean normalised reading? 0.11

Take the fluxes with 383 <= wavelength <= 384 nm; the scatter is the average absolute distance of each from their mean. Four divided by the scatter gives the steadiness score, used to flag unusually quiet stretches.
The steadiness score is 2.6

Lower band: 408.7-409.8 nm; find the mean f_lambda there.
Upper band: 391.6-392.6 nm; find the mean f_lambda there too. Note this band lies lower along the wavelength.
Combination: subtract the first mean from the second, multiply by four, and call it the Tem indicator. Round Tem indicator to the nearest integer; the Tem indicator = 1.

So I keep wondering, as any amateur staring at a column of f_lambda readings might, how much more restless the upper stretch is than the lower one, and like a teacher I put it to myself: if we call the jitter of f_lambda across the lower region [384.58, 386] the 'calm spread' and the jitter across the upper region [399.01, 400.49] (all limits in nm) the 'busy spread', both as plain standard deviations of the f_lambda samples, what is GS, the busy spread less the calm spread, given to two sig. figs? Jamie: -1.2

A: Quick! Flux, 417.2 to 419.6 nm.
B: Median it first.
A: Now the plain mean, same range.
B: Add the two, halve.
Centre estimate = 21.6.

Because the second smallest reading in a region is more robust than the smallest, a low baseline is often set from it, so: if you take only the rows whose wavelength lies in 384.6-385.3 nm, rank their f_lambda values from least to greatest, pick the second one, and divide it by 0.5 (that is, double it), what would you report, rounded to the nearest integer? 42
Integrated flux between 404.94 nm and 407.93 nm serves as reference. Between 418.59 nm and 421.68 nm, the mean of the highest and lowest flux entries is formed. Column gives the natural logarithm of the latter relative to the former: -1.15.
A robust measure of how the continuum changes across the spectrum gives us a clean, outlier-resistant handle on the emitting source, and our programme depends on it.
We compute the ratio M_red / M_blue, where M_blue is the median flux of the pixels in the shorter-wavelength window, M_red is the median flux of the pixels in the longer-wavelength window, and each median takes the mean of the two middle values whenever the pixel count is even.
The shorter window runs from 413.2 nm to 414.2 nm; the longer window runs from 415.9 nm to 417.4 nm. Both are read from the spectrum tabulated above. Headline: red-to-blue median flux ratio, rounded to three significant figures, 1.01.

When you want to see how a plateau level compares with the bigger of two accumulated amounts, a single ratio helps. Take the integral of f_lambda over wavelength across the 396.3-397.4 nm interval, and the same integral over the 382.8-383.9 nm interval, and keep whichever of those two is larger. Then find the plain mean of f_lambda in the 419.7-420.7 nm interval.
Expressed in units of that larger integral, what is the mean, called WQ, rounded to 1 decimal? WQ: 1.4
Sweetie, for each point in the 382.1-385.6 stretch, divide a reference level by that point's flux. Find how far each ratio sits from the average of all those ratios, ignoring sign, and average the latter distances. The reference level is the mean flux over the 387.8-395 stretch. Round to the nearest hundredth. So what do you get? 0.33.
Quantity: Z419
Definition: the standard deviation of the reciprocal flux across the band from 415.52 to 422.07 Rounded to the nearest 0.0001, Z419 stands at 0.0028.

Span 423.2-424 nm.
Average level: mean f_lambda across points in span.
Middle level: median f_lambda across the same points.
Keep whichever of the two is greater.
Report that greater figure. 21.1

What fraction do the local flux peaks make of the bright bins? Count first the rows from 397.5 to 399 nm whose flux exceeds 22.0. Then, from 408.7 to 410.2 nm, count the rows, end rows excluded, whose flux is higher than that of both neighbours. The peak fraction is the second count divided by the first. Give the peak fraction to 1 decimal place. 1.0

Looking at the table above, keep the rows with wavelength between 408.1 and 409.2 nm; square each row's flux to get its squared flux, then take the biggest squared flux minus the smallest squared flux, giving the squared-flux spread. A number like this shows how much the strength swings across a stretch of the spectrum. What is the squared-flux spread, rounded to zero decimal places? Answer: 86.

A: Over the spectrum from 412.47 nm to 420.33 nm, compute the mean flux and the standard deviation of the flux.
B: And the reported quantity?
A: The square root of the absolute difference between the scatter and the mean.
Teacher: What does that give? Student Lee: 4.51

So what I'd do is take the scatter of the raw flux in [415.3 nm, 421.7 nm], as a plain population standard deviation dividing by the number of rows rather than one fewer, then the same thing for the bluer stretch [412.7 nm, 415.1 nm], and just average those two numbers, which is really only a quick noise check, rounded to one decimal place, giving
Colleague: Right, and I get 1.4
